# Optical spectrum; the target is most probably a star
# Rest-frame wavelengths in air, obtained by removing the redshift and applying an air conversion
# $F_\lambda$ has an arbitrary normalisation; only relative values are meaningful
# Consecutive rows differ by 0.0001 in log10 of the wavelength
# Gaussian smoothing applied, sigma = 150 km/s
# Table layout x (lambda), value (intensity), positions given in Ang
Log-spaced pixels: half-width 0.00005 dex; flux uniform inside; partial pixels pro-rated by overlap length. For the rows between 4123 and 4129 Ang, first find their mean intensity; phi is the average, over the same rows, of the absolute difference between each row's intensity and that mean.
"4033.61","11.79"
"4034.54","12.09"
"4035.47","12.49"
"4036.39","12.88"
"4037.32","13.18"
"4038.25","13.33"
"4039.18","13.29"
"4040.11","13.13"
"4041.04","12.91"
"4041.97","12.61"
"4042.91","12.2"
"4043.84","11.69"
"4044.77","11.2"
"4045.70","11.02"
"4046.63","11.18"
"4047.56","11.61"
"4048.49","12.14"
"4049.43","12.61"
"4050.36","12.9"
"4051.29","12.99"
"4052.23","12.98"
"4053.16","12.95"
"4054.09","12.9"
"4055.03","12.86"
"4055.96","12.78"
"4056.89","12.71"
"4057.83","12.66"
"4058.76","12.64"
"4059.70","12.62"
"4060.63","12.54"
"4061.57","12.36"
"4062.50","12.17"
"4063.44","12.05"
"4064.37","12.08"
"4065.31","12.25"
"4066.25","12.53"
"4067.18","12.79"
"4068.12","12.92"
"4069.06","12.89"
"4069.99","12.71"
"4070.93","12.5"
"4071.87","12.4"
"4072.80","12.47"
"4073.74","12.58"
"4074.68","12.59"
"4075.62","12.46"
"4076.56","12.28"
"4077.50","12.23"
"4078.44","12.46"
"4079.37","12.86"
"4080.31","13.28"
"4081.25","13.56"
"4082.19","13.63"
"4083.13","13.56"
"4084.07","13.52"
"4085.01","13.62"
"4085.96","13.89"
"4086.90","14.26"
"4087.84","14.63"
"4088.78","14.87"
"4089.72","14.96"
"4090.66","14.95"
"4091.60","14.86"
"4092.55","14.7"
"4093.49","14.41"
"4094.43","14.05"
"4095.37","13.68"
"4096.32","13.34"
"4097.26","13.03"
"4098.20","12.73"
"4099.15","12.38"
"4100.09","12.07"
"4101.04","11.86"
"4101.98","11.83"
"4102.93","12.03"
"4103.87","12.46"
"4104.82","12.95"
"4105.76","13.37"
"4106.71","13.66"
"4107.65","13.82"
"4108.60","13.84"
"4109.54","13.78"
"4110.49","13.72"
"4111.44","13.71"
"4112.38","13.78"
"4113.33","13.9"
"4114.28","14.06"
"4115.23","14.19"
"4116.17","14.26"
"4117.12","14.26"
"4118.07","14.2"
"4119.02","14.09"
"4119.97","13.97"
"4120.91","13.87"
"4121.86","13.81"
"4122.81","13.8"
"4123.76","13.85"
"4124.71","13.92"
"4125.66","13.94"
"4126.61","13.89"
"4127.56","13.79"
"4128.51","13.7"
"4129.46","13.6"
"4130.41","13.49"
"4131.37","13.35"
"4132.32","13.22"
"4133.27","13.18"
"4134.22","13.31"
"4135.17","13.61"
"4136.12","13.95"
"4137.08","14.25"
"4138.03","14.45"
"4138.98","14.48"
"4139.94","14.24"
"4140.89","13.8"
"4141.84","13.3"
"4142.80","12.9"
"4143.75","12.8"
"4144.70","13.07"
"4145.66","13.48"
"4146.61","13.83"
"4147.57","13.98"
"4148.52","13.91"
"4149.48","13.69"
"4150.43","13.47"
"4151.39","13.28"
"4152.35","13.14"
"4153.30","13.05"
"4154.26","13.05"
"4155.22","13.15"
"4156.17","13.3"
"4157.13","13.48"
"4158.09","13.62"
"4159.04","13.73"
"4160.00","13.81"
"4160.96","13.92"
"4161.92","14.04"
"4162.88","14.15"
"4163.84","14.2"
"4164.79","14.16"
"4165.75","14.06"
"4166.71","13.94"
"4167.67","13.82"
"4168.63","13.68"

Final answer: 0.07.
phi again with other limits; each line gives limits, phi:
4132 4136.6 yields 0.26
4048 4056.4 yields 0.19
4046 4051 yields 0.55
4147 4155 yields 0.32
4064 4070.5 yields 0.26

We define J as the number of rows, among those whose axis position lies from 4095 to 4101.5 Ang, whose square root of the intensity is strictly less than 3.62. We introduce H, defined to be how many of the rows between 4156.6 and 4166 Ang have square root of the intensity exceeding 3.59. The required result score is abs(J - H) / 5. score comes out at 1.0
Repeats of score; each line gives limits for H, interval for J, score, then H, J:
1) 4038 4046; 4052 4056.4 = 0.2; 4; 5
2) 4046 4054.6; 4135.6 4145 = 0.4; 5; 3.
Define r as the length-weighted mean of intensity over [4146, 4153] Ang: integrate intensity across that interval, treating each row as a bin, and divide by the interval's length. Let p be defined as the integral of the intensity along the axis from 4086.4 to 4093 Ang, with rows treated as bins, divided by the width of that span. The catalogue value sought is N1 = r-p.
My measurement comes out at -1.1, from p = 14.7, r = 13.6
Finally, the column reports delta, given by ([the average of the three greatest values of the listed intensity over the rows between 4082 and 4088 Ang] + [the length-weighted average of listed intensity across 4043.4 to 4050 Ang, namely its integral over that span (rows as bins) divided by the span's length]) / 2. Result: 13.0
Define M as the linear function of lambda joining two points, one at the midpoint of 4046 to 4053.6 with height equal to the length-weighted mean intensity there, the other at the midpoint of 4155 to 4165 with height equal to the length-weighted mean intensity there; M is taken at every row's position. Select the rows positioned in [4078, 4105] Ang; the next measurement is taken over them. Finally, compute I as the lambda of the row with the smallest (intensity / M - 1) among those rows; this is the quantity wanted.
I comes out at 4101.98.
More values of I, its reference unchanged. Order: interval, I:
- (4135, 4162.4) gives 4143.75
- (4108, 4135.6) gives 4133.27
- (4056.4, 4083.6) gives 4063.44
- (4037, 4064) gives 4045.70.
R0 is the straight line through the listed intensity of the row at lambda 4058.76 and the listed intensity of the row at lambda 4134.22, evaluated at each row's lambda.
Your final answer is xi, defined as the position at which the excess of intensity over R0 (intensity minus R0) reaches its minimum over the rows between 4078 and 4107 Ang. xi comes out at 4101.98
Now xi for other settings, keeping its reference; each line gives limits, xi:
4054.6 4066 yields 4063.44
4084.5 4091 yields 4085.01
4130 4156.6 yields 4143.75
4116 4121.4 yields 4120.91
